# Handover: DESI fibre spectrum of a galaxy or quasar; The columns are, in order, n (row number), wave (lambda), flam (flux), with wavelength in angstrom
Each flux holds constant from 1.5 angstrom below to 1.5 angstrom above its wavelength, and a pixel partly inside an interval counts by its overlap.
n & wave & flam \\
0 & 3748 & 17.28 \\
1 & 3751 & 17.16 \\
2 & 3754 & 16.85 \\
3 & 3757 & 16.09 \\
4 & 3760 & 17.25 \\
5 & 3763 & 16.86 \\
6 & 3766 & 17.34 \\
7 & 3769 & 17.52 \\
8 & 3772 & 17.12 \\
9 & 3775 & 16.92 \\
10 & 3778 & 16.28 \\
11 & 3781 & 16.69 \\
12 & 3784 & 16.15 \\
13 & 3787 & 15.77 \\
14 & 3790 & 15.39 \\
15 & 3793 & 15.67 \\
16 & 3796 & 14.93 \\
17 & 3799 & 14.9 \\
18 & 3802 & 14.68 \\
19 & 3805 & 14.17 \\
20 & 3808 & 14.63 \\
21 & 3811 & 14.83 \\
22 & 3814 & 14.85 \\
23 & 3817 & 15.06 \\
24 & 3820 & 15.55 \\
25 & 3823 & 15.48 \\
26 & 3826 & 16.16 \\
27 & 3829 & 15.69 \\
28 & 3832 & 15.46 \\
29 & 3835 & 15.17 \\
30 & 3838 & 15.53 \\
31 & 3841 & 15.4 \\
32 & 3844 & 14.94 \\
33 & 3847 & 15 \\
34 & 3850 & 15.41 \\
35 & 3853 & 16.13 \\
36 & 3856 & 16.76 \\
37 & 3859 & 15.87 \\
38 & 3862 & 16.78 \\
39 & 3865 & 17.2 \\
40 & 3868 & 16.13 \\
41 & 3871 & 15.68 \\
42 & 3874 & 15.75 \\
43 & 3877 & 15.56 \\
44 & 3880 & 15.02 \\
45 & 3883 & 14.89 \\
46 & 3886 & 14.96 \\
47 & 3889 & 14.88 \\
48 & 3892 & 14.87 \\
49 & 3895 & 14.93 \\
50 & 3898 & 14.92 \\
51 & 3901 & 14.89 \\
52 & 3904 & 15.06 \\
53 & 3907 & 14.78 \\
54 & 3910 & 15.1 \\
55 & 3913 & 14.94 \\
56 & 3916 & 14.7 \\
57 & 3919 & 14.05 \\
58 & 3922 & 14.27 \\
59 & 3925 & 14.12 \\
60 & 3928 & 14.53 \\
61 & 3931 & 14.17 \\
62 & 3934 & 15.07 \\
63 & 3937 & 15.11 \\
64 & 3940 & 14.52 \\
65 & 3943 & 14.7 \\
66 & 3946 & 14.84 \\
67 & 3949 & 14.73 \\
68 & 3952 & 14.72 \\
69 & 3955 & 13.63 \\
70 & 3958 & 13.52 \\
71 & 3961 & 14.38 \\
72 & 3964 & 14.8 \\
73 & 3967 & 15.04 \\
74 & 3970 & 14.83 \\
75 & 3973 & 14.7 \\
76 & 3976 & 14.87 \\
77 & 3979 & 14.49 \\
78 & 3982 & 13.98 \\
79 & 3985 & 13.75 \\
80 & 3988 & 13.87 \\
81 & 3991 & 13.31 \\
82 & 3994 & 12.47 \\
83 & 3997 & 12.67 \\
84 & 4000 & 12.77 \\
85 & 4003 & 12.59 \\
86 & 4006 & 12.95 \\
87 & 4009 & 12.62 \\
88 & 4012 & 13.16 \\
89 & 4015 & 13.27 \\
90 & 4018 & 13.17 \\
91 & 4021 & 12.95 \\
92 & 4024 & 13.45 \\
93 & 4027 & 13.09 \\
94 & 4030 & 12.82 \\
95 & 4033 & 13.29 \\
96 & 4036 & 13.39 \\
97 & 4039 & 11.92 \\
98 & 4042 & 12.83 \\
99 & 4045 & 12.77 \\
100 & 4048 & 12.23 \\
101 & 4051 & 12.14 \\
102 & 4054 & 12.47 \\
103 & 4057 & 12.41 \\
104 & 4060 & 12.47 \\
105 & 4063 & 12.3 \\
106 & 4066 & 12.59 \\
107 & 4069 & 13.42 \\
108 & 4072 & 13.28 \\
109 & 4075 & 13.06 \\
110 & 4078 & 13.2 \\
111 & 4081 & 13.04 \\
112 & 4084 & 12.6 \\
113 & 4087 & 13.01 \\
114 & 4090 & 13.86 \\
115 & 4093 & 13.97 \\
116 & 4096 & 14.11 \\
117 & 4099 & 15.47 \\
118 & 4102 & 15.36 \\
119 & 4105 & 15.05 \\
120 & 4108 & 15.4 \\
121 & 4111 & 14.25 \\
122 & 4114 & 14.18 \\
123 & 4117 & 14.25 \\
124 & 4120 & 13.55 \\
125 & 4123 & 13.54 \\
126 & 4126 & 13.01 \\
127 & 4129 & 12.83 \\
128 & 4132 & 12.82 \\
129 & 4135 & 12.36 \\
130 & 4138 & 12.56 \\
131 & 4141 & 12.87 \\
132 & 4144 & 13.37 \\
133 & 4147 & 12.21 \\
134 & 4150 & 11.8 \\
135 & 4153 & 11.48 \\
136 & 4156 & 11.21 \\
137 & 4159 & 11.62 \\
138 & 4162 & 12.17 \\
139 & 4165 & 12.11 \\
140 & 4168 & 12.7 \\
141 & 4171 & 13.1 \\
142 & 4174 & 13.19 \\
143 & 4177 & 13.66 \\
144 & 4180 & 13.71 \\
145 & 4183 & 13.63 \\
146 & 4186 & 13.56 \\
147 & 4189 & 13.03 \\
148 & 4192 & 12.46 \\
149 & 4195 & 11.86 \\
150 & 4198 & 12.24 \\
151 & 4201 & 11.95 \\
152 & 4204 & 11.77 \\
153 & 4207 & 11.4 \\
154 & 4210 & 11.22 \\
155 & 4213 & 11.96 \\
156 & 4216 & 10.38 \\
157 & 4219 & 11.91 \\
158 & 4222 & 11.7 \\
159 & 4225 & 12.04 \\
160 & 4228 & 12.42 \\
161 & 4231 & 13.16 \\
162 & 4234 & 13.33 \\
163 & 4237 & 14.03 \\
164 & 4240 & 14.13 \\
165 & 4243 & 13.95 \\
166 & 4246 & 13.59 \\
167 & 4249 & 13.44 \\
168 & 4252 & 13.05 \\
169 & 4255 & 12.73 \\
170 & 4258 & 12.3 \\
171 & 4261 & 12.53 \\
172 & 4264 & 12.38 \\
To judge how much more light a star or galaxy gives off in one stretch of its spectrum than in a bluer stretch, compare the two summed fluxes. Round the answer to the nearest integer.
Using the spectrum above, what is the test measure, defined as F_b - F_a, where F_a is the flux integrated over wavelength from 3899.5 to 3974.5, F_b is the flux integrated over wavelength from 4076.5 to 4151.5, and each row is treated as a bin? -80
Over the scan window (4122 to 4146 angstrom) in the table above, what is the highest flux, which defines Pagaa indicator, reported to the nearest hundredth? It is 13.54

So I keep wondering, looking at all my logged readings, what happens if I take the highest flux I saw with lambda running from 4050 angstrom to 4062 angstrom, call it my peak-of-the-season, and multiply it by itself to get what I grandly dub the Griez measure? 156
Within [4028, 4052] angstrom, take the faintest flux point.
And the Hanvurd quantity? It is 11.92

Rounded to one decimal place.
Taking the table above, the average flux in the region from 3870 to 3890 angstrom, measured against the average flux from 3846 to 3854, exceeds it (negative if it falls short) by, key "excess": -0.3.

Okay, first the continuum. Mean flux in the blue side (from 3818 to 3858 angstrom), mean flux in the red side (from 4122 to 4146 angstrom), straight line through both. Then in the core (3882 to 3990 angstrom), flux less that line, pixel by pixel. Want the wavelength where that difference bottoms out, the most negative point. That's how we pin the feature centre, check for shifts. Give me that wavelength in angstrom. 3958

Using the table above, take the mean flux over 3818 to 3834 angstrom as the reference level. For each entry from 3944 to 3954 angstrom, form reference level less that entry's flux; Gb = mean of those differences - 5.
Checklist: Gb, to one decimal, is -4.1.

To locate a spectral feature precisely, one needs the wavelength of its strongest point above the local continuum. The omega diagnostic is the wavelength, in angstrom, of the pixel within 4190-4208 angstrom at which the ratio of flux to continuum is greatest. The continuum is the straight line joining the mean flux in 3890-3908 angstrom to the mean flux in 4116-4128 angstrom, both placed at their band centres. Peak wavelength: 4192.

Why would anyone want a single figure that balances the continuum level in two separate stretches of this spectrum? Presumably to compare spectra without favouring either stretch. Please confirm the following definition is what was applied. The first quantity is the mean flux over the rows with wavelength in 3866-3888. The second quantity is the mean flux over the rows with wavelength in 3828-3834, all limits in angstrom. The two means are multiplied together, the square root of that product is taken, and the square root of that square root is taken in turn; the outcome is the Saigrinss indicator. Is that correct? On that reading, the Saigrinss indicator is 3.94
